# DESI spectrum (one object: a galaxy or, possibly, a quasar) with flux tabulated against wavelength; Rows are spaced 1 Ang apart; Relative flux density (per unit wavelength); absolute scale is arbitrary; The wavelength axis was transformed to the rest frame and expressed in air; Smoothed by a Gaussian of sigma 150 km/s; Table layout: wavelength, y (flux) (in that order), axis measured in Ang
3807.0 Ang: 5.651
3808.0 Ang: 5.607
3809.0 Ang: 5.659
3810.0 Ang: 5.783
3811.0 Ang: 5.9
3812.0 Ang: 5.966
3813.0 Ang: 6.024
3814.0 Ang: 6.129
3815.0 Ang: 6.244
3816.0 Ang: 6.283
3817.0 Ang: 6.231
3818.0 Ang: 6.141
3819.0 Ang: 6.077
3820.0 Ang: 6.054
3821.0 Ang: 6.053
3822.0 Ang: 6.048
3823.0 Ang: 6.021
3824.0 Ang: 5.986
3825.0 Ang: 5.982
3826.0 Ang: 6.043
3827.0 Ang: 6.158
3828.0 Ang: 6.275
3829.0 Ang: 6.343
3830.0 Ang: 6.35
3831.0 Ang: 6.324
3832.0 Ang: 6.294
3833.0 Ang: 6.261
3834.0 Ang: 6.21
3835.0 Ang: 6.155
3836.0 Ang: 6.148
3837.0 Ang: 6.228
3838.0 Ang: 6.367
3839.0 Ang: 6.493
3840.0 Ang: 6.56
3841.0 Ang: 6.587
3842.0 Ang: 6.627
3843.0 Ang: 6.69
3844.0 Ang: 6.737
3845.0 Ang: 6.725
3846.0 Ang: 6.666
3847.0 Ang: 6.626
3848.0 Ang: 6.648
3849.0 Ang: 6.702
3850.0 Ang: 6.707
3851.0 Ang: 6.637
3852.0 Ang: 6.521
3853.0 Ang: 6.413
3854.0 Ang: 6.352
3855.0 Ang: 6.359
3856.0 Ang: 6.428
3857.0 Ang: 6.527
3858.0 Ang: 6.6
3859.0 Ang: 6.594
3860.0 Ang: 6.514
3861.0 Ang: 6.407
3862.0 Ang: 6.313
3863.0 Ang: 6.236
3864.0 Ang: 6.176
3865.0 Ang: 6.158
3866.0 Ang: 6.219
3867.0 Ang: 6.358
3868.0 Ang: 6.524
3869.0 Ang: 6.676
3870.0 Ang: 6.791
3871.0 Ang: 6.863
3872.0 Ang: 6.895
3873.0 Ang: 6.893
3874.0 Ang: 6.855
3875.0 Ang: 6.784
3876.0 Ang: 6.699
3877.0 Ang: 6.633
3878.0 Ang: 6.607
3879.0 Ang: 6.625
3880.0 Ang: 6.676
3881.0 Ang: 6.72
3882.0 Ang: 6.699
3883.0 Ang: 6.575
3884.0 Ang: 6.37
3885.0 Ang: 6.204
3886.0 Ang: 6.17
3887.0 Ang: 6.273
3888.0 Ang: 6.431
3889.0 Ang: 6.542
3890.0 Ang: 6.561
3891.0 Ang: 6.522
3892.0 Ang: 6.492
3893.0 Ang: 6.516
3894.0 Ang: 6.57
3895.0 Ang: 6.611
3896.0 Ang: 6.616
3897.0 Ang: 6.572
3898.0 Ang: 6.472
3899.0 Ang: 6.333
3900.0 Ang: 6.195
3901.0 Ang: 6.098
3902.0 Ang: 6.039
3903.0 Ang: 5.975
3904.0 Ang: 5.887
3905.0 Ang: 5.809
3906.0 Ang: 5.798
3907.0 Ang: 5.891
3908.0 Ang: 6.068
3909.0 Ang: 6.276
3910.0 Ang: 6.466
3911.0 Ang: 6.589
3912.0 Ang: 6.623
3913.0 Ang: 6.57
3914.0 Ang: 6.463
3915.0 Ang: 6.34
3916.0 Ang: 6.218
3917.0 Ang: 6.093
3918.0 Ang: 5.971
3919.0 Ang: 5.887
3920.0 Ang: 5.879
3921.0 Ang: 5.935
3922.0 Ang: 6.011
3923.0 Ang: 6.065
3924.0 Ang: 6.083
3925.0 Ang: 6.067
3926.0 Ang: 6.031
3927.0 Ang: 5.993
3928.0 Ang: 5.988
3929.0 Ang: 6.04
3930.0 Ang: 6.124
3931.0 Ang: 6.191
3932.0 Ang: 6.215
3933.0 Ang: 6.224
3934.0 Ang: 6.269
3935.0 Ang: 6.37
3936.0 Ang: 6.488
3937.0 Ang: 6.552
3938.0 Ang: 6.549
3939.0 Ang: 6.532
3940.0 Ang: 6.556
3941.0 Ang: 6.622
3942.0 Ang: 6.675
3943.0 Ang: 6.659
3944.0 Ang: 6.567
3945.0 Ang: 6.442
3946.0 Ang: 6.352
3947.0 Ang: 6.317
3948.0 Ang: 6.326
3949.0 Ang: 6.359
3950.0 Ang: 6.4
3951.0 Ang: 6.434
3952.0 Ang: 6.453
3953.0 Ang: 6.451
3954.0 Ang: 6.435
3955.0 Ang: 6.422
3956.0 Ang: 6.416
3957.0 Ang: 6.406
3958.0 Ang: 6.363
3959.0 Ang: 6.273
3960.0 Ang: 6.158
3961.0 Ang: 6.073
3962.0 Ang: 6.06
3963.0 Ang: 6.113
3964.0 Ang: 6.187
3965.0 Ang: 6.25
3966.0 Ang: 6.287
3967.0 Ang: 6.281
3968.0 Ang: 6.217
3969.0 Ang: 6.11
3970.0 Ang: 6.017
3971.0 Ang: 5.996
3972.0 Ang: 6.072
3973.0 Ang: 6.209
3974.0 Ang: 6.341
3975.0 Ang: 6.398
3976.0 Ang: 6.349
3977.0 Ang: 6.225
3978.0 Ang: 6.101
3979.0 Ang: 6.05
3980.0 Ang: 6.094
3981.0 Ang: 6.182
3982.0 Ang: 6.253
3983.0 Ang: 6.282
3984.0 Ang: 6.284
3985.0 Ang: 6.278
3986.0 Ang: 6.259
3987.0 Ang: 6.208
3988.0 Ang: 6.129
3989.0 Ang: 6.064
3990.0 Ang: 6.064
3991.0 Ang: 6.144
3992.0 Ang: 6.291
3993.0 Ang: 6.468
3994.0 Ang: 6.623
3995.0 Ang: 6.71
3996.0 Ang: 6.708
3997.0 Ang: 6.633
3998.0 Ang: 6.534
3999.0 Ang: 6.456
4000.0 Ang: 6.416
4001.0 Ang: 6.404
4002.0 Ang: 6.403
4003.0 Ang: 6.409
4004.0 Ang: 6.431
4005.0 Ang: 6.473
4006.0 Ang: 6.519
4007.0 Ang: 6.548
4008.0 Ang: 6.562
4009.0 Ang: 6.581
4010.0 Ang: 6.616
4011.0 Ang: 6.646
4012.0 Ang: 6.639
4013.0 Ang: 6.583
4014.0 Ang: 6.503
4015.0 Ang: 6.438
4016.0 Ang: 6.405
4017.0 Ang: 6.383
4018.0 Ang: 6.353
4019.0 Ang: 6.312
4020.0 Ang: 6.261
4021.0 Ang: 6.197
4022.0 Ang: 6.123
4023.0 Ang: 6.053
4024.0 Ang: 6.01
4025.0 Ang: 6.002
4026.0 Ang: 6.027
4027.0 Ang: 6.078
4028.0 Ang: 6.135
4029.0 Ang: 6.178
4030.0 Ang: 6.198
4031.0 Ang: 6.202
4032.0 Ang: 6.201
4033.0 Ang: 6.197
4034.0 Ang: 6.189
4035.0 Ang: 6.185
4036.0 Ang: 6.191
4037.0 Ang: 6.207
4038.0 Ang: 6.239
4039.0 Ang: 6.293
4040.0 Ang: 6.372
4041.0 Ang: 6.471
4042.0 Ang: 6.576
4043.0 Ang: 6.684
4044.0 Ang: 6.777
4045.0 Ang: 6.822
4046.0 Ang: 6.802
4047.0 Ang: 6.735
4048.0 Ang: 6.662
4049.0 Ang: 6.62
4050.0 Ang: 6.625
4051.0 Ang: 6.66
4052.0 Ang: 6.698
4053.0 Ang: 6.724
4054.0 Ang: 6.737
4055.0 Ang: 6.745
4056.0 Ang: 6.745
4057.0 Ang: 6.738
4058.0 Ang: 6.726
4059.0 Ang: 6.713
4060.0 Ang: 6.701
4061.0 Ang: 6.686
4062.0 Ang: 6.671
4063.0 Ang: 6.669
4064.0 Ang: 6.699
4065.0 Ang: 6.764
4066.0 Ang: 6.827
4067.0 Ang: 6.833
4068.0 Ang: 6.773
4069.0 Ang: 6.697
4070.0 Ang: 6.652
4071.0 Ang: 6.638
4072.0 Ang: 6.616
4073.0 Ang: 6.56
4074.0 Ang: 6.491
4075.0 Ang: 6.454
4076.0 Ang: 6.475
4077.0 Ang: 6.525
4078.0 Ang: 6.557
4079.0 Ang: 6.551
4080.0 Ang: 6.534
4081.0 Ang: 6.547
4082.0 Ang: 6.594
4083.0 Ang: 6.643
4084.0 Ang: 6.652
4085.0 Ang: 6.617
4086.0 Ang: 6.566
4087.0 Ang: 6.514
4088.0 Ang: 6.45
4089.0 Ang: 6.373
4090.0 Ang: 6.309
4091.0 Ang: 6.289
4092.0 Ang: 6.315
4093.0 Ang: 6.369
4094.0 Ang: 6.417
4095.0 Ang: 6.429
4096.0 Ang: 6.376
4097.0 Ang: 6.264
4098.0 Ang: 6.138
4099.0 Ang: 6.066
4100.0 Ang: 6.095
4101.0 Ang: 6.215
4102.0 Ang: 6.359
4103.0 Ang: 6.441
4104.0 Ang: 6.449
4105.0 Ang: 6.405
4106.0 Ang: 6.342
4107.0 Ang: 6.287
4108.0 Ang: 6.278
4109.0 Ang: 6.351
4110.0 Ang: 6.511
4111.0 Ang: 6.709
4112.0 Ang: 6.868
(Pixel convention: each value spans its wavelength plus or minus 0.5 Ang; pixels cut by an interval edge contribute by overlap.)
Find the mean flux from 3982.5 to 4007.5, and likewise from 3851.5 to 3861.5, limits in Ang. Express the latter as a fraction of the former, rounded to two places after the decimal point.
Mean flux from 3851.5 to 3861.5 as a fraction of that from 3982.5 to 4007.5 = 1.01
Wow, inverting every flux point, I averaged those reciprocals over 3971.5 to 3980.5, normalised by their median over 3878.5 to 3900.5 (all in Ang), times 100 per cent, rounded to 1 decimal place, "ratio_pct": 105.3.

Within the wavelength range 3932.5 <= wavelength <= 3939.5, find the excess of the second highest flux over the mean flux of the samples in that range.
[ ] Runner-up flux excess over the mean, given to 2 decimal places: 0.12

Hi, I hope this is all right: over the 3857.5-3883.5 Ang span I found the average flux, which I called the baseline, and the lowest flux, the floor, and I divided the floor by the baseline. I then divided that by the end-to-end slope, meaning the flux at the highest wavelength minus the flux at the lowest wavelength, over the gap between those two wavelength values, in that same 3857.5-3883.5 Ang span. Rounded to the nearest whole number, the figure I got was -936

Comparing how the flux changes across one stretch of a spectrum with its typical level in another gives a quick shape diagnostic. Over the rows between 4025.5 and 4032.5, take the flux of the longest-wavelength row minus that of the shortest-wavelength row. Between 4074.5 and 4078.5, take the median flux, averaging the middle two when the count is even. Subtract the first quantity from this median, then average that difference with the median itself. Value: 6.41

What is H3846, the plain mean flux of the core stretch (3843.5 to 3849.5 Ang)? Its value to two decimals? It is 6.68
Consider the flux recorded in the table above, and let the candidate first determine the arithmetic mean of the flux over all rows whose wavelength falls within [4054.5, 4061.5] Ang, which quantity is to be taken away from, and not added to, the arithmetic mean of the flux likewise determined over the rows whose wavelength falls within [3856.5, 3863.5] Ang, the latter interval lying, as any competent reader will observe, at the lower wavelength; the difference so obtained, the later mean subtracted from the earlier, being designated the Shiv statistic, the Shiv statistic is -0.3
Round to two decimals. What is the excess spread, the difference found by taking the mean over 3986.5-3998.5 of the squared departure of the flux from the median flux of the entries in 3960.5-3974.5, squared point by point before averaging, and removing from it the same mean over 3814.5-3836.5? 0.10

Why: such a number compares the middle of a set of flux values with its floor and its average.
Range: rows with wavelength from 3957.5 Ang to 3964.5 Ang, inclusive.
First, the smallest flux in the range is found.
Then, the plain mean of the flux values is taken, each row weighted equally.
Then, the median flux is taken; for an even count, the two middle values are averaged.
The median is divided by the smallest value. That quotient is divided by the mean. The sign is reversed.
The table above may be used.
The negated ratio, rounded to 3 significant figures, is -0.165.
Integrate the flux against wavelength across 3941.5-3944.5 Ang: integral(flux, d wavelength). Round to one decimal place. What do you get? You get 19.9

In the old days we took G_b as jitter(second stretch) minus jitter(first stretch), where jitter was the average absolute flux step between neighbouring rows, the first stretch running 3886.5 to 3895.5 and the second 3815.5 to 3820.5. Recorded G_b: 0.00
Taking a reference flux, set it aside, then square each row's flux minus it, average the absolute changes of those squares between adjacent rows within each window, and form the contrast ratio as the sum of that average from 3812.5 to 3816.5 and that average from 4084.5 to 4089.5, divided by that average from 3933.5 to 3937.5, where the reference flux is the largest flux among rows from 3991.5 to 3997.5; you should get 2.2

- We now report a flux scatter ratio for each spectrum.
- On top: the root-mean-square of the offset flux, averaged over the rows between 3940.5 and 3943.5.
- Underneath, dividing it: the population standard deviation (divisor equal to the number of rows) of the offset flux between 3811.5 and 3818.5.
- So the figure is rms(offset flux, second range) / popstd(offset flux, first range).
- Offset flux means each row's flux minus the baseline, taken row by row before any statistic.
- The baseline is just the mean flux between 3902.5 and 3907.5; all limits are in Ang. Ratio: 7.2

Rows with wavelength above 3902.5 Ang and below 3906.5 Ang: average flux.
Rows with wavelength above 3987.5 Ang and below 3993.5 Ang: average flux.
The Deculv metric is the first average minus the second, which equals -0.33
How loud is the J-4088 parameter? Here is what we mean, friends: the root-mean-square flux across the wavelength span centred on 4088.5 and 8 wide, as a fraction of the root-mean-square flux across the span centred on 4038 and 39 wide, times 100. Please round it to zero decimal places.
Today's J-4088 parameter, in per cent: 100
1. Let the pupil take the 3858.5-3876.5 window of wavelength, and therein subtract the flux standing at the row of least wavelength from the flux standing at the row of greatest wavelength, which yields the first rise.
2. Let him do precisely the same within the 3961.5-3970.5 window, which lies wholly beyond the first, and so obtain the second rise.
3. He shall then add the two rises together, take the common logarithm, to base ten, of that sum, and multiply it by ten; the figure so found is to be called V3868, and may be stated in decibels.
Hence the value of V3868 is -12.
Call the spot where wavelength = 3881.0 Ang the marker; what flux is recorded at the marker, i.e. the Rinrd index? 6.72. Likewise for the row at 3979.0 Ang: 6.05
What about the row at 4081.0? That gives 6.547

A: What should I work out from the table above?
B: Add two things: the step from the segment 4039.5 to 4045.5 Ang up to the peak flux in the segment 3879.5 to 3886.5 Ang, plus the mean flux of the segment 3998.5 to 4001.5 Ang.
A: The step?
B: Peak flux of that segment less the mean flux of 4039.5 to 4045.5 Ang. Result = 6.53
